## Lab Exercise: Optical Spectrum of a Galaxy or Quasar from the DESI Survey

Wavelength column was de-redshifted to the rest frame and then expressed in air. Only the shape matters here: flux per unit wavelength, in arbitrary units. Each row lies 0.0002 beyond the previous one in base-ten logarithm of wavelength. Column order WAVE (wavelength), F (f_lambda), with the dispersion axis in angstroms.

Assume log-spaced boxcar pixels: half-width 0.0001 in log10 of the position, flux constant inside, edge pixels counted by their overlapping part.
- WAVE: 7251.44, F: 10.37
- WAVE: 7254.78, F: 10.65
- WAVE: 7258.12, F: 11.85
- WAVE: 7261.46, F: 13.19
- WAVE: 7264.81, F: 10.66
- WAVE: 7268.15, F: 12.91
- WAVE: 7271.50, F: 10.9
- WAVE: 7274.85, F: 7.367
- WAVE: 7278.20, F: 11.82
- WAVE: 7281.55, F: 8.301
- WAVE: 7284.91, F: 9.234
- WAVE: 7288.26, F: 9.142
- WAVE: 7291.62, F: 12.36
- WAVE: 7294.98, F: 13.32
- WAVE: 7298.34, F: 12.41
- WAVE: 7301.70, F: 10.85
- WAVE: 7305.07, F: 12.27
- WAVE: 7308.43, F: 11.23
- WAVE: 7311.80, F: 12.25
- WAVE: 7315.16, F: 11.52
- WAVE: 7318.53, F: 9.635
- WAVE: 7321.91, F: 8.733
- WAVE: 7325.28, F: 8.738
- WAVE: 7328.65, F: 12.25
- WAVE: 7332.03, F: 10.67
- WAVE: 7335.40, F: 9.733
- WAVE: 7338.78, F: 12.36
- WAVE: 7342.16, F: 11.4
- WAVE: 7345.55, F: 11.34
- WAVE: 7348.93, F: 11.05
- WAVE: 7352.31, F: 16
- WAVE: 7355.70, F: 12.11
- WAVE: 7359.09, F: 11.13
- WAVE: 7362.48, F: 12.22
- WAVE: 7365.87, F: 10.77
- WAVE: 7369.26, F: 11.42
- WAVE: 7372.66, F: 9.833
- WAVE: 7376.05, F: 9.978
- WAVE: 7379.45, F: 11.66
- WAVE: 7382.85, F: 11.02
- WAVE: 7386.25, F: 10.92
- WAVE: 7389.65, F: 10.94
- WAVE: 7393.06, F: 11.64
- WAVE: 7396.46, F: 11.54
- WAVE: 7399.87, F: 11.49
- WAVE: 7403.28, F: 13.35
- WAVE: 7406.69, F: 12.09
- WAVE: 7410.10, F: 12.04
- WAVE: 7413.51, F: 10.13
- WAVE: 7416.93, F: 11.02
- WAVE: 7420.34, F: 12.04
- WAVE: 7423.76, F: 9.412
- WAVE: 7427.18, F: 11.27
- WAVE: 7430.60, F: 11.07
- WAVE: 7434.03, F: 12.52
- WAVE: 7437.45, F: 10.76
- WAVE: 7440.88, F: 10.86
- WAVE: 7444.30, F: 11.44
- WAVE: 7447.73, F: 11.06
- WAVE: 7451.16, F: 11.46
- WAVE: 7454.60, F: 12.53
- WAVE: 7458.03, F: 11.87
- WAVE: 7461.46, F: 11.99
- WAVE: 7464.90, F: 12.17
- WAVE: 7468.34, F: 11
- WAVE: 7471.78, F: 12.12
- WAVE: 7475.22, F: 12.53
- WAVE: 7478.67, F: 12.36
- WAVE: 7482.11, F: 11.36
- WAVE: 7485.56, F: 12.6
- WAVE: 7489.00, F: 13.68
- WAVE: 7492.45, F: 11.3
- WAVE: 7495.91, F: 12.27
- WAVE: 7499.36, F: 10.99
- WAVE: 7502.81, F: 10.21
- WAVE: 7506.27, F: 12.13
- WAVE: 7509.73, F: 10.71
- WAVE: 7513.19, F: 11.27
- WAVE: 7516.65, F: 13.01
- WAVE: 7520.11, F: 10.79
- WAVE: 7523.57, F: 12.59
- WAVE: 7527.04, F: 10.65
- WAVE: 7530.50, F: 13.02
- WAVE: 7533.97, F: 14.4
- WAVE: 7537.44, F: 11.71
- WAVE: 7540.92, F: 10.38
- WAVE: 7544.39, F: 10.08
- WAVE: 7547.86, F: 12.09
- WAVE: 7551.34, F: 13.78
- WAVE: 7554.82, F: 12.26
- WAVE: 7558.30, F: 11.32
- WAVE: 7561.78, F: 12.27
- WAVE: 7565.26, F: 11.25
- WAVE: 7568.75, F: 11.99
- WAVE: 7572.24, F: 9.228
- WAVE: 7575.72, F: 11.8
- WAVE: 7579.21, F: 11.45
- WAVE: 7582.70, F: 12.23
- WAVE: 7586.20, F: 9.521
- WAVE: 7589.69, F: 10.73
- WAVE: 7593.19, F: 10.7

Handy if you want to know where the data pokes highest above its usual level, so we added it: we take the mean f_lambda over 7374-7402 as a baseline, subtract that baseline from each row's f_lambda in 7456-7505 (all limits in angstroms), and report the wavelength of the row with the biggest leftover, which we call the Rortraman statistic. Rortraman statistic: 7489.00 angstroms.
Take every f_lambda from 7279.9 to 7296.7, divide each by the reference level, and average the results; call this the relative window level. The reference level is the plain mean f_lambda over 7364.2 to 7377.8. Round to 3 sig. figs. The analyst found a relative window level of 0.997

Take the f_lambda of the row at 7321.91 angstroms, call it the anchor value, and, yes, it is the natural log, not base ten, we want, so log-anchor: 2.17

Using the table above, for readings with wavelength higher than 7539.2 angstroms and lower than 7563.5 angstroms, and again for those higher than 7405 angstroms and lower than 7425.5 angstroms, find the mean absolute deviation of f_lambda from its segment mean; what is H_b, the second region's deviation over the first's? 1.0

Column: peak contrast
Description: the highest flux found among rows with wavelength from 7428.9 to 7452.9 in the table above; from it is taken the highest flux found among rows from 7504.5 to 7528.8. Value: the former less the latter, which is -0.5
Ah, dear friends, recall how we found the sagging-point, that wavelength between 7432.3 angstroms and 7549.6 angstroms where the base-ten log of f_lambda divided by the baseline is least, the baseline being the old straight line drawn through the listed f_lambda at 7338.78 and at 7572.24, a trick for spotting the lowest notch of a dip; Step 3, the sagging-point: 7437.45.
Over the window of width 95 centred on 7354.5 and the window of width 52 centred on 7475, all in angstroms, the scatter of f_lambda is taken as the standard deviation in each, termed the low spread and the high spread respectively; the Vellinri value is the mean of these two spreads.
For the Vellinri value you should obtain 1.0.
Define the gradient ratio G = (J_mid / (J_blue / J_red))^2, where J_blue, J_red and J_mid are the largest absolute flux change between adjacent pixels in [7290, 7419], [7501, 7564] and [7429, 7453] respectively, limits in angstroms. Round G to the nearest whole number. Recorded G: 1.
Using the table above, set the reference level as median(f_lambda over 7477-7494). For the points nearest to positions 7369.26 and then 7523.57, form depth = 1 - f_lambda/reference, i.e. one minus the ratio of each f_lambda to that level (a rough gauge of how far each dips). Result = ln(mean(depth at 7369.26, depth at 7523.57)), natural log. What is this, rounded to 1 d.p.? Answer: -3.6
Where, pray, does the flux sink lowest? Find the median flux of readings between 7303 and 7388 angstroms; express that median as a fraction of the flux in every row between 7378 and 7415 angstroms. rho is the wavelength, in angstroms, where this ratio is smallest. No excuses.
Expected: 7403.28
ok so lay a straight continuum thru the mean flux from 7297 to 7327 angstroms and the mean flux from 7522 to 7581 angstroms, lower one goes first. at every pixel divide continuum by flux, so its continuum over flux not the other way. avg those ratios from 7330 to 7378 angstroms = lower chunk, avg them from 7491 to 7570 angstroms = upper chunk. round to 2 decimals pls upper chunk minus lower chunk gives 0.03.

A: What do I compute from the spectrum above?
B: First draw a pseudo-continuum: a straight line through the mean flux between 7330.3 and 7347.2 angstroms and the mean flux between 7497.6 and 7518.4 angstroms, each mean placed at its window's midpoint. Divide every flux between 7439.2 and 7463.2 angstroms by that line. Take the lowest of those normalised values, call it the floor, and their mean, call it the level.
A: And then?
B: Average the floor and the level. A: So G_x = 1.00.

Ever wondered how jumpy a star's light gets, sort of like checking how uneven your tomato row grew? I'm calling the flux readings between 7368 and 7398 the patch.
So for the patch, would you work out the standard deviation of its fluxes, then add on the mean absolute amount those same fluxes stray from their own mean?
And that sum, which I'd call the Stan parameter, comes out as 1.2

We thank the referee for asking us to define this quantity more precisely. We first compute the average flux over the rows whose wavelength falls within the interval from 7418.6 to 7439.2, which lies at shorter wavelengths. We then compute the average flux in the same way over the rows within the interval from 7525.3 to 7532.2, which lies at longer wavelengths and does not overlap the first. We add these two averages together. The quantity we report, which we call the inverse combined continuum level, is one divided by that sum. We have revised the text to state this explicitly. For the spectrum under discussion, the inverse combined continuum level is 0.0435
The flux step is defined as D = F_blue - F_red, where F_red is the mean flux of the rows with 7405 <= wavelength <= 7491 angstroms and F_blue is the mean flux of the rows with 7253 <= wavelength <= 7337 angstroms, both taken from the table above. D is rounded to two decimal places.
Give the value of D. -0.78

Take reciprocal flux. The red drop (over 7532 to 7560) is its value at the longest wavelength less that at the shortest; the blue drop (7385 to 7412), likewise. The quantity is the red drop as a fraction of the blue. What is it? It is -2.2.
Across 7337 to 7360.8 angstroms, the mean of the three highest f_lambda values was 13.5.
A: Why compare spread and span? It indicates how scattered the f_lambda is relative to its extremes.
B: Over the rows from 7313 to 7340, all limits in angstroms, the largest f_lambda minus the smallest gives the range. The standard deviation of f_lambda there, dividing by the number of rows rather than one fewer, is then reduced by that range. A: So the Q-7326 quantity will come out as -2.3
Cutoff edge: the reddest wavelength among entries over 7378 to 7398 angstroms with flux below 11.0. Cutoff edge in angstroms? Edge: 7389.65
